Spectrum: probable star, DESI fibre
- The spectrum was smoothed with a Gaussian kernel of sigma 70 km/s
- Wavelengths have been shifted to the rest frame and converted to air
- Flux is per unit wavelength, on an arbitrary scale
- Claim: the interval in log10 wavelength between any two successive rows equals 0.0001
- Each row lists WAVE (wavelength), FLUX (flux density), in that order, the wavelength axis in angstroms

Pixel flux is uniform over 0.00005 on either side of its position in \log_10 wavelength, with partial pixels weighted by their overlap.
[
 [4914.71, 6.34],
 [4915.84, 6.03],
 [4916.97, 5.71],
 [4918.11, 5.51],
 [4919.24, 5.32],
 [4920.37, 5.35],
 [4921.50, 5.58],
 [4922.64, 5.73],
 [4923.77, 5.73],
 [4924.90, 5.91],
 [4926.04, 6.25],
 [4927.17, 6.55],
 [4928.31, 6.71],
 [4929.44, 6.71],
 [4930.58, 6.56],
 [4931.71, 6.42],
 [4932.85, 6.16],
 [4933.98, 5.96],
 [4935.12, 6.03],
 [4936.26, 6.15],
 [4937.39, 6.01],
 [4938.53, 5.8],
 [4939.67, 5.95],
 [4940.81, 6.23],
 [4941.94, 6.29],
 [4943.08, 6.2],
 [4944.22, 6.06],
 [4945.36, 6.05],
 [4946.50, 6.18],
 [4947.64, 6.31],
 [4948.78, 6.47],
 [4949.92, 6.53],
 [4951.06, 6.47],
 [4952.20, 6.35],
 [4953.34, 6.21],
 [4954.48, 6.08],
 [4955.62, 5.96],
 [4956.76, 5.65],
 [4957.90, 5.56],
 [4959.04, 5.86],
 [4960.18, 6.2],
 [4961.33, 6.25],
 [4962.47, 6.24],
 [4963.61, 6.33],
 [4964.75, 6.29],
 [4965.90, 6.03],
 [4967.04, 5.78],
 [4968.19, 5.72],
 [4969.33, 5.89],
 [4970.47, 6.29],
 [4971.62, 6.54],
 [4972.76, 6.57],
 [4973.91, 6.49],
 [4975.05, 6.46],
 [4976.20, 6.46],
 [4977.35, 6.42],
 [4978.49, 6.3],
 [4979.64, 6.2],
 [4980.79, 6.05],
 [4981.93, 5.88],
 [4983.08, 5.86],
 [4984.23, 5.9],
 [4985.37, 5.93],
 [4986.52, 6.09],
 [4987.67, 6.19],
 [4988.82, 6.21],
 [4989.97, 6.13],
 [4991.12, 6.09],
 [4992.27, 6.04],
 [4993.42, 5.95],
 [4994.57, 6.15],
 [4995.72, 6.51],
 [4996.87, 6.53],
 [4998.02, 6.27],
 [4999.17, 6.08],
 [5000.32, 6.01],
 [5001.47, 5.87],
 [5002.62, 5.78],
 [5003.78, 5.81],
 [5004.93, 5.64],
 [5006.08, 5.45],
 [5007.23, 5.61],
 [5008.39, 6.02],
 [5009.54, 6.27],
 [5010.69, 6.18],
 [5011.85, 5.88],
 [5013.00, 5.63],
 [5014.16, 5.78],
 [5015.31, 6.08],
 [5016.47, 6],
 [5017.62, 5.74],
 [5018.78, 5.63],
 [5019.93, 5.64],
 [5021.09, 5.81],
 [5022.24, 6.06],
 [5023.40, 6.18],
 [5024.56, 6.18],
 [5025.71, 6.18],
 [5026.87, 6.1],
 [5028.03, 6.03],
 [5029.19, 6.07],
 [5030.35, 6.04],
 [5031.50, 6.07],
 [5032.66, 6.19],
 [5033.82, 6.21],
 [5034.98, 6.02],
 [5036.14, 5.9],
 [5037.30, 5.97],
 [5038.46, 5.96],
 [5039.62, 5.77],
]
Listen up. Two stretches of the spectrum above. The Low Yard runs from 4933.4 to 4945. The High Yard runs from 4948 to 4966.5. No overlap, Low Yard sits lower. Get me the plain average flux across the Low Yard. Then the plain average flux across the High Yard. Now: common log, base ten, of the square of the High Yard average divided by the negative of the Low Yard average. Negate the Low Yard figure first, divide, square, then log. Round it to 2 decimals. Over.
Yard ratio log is 0.01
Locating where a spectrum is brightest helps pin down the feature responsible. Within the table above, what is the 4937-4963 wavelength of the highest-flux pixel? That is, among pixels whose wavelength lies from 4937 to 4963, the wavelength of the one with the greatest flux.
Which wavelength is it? 4949.92 angstroms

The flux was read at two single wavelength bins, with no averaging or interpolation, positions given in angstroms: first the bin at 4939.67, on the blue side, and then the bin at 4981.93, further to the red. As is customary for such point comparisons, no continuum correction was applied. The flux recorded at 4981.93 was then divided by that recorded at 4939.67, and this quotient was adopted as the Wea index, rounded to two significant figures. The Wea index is 0.99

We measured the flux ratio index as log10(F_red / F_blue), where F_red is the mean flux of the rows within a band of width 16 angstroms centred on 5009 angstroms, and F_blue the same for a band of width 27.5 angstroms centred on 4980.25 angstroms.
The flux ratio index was -0.021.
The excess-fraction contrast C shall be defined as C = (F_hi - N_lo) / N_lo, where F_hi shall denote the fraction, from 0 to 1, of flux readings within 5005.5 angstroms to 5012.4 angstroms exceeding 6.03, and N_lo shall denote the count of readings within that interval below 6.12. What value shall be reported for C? -0.92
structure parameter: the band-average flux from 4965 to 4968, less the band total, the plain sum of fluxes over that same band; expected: -5.91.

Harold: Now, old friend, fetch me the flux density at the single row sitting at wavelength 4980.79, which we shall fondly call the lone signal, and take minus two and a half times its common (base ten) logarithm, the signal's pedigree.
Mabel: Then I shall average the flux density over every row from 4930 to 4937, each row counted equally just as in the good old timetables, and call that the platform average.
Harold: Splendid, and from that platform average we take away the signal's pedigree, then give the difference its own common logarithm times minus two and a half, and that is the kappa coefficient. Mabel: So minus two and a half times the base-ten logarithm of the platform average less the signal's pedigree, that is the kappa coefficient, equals -2.28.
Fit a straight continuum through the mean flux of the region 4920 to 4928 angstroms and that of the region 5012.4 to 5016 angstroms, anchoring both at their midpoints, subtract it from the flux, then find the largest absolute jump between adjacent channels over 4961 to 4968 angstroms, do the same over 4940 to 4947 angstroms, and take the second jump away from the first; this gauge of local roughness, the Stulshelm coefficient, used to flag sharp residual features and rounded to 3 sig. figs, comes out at 0.120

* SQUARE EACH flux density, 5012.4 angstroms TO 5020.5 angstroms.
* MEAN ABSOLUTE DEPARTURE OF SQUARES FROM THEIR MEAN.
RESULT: 1.7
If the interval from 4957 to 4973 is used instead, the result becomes 3.2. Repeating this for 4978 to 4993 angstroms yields 1.4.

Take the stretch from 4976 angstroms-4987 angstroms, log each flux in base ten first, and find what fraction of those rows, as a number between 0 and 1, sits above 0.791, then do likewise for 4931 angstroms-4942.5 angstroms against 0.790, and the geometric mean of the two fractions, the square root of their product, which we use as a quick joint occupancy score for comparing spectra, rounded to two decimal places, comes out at 0.35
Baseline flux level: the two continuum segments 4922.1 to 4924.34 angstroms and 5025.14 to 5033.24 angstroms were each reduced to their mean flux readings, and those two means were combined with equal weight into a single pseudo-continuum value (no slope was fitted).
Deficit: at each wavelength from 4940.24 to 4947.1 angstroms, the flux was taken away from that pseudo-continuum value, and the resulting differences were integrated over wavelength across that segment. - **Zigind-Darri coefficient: -1.7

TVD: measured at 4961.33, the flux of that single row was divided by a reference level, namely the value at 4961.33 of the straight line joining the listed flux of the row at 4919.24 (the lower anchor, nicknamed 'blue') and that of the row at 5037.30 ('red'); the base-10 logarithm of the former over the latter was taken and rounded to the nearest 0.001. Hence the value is 0.051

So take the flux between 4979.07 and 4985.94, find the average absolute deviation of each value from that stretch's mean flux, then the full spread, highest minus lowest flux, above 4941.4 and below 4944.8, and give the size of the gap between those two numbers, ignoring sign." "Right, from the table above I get 0.13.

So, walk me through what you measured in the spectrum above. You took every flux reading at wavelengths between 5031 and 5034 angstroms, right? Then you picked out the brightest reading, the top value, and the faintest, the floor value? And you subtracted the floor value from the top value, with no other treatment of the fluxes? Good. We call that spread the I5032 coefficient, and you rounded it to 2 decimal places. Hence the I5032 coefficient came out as 0.14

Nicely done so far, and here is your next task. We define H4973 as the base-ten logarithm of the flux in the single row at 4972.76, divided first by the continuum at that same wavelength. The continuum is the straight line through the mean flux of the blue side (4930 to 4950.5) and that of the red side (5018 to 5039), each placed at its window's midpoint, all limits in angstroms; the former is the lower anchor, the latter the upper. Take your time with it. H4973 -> 0.031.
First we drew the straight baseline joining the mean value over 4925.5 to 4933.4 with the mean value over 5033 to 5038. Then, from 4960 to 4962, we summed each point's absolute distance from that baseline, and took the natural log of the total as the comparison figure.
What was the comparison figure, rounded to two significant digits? -1.4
